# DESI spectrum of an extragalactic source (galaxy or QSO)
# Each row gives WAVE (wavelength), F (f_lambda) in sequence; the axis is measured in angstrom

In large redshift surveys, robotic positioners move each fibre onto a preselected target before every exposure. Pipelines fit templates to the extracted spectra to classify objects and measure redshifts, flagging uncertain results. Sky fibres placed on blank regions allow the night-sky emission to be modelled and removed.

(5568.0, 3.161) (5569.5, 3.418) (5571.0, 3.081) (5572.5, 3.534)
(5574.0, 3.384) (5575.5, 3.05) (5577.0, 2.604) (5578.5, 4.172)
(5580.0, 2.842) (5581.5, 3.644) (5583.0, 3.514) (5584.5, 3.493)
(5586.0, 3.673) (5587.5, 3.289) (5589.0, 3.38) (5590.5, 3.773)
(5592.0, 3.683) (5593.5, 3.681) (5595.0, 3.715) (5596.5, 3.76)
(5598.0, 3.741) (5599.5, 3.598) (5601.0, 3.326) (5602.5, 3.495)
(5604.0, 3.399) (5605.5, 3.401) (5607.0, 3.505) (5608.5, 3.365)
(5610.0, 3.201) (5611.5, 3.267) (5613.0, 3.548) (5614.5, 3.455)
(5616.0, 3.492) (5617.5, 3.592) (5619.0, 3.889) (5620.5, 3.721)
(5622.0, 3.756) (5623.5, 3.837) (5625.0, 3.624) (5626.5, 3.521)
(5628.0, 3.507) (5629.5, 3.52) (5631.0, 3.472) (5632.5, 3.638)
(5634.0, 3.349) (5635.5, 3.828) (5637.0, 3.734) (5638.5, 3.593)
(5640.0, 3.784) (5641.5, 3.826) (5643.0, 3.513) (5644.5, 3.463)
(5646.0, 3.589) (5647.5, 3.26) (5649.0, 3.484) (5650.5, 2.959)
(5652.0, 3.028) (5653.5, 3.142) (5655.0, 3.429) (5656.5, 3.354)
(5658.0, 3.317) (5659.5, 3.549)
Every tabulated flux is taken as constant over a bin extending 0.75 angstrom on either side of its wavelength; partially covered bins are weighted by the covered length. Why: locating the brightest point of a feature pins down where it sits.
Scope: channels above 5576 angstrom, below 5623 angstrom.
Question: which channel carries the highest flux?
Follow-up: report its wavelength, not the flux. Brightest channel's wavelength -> 5578.5 angstrom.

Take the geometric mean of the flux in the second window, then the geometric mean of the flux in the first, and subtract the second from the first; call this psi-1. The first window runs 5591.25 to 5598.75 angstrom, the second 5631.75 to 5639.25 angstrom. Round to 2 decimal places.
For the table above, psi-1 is 0.09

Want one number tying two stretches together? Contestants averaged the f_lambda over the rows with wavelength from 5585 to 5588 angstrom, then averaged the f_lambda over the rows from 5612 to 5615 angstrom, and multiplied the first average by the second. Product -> 12.2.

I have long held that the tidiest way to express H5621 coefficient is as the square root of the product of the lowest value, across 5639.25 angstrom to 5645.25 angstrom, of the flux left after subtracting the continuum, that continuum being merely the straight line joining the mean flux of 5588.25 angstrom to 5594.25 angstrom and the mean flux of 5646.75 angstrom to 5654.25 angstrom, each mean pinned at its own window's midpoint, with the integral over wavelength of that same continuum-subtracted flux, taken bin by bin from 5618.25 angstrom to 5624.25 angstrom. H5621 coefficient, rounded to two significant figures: 0.76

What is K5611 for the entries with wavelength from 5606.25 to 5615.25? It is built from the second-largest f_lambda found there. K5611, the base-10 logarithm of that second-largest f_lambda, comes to 0.54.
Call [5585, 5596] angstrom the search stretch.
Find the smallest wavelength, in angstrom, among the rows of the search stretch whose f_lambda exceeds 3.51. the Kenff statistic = 5586.0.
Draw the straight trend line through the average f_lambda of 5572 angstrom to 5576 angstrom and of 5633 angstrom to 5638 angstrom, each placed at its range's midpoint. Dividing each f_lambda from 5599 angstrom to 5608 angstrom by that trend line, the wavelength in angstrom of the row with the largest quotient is 5599.5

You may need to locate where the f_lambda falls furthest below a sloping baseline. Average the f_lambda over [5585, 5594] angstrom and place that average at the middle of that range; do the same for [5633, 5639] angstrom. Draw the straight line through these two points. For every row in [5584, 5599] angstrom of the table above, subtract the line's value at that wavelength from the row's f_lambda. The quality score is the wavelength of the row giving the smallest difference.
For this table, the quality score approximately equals 5587.5 angstrom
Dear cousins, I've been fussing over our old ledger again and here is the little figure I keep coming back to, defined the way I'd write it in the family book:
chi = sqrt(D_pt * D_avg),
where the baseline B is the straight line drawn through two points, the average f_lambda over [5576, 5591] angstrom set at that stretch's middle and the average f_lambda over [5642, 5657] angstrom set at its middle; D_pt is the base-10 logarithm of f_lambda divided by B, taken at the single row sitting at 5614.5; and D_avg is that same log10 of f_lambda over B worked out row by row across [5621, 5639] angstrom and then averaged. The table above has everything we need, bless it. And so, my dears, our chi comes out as 0.017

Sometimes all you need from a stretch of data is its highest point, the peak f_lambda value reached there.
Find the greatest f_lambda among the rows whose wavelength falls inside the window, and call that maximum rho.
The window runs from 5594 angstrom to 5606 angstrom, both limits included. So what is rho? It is 3.76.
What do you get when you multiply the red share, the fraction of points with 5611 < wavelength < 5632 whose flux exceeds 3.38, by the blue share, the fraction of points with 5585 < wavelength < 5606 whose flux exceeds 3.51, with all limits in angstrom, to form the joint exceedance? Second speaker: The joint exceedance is 0.53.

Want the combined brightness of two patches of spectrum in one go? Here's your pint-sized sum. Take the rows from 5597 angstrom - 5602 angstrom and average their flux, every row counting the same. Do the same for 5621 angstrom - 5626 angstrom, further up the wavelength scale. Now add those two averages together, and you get 7.29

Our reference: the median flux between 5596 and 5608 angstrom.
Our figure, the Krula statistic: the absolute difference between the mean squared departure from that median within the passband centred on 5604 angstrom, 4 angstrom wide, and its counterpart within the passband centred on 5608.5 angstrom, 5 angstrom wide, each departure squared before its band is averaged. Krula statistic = 0.03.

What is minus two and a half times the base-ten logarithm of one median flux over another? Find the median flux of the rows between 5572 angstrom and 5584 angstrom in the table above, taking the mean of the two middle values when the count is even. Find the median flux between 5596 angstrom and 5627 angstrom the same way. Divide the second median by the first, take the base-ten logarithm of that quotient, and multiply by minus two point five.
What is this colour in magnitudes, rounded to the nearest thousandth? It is -0.022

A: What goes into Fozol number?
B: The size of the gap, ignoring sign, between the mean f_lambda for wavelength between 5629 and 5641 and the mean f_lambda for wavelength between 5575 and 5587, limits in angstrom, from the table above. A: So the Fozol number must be 0.24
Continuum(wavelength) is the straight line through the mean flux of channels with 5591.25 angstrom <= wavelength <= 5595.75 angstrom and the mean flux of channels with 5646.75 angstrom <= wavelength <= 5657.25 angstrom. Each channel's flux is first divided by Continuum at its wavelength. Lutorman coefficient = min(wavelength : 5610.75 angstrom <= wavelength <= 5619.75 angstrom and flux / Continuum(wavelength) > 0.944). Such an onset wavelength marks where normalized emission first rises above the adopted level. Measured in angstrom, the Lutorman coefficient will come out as 5613.0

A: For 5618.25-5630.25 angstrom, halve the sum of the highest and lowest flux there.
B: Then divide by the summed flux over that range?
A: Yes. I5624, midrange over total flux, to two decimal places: 0.13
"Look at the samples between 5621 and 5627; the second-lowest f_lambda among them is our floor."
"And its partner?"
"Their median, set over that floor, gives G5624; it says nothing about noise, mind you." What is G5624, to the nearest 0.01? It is 1.02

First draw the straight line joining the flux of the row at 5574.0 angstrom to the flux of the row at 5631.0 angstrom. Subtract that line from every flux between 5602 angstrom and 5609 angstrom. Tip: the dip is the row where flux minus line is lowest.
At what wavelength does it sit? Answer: 5608.5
